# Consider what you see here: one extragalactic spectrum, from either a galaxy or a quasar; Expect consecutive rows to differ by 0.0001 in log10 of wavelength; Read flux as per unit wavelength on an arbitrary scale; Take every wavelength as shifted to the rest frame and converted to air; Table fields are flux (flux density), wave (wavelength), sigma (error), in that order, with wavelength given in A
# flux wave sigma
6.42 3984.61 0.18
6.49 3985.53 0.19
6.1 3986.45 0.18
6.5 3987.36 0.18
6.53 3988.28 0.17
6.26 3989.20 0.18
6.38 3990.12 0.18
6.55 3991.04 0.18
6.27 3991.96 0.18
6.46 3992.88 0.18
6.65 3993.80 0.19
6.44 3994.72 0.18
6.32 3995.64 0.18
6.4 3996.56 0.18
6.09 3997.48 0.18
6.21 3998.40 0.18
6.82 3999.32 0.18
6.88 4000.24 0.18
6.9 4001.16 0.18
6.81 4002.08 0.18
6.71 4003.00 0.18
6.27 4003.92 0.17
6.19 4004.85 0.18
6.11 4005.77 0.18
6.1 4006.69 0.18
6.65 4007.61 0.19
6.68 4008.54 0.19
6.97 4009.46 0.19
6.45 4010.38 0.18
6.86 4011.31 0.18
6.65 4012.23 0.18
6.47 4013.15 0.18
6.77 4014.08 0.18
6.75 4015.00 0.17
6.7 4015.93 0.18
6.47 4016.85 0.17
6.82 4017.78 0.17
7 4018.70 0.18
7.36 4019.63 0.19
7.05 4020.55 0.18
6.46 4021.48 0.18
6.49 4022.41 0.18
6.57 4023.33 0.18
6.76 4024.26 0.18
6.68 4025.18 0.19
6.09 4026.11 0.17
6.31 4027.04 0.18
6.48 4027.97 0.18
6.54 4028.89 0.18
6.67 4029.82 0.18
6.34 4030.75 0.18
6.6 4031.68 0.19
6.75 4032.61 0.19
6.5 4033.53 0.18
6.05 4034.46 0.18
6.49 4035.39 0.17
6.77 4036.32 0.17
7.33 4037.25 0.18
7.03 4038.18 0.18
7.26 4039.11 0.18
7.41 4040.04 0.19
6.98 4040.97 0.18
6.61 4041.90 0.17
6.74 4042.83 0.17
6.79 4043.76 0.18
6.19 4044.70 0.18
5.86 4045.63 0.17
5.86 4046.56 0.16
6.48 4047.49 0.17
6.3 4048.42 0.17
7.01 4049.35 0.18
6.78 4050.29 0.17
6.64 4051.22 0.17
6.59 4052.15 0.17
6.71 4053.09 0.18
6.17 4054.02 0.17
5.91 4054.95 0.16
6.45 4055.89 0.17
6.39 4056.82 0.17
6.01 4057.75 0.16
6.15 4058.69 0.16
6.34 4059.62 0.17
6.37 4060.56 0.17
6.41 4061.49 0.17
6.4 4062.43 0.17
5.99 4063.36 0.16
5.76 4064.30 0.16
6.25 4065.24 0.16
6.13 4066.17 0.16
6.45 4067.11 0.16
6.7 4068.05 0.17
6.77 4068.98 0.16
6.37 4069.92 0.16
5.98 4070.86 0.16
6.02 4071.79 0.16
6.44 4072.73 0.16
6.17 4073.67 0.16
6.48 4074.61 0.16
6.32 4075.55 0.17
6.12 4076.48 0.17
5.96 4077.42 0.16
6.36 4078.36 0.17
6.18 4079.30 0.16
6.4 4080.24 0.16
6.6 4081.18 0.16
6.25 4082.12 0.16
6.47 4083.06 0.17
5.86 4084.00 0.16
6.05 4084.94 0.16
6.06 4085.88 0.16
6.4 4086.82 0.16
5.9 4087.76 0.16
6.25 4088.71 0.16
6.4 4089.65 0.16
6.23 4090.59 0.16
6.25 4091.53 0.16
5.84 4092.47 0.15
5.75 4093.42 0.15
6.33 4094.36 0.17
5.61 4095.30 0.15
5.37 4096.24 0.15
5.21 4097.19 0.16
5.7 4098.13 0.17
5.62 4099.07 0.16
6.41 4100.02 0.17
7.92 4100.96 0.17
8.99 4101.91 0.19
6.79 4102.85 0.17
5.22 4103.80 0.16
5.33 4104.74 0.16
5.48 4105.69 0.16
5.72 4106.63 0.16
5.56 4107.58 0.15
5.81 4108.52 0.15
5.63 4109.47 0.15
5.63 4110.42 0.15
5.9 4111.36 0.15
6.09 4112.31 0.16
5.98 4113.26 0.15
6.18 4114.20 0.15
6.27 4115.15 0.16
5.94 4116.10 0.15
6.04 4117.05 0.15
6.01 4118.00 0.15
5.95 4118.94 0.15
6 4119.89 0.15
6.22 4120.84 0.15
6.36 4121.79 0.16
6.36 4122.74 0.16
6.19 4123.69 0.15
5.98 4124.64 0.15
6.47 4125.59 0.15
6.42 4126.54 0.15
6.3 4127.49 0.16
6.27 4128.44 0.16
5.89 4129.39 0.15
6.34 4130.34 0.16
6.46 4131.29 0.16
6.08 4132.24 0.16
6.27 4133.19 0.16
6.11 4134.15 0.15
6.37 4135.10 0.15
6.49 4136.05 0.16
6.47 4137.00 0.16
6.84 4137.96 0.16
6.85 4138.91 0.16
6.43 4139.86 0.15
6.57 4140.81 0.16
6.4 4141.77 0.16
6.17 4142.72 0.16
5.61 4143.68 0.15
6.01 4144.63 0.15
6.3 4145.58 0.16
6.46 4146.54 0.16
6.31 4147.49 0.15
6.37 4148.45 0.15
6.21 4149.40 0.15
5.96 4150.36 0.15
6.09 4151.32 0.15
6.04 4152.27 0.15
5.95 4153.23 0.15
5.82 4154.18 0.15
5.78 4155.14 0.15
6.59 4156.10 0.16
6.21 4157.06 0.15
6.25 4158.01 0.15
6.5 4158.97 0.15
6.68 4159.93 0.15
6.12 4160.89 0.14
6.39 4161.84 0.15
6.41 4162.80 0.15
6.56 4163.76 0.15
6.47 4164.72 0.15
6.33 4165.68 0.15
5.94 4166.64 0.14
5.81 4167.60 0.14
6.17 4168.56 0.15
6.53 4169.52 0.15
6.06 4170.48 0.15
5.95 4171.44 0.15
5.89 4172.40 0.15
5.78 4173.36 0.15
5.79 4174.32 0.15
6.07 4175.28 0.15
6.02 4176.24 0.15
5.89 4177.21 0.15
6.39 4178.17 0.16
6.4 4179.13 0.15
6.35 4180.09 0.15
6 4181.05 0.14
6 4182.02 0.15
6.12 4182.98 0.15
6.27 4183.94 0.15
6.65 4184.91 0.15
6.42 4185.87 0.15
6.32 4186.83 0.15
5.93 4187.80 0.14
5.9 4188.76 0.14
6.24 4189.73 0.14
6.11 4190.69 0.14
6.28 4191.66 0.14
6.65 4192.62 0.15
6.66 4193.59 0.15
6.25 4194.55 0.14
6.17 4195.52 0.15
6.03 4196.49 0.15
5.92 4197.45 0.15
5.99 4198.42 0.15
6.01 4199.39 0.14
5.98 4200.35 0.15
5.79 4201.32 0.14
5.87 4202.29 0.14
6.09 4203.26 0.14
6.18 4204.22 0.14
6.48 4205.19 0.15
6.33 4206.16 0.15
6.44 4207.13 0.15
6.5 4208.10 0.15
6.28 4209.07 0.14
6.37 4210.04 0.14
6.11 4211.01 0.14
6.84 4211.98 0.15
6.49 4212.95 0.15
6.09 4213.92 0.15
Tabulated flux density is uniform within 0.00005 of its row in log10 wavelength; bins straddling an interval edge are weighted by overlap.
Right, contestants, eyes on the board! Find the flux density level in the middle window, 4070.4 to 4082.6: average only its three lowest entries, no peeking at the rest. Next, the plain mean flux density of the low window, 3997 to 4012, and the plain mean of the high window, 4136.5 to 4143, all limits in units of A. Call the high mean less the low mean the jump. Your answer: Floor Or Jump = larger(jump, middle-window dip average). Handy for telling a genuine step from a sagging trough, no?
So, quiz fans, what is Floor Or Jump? 5.99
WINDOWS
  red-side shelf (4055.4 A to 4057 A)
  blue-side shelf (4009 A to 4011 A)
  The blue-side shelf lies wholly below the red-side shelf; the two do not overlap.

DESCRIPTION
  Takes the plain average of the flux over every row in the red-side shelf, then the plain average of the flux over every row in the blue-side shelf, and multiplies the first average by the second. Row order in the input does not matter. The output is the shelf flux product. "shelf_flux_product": 43.1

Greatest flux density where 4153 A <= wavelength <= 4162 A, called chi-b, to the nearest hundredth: 6.68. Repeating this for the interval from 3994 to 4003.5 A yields 6.90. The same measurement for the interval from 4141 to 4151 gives 6.46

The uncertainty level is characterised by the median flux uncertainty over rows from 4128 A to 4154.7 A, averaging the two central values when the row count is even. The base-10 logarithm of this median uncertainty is -0.81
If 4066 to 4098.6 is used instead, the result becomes -0.80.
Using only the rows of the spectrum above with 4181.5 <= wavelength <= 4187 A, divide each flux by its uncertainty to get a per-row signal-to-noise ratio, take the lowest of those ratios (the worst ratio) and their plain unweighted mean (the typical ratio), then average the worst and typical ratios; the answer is 41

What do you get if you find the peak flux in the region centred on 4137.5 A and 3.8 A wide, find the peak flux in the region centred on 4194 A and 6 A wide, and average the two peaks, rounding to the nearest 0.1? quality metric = 6.8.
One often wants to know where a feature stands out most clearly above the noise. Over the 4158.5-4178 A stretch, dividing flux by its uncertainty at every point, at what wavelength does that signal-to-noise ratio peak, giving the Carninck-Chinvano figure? 4159.93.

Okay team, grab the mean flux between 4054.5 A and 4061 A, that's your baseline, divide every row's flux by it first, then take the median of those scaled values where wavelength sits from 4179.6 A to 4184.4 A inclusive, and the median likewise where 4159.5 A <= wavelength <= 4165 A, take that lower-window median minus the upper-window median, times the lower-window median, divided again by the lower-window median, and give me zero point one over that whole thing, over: 1.9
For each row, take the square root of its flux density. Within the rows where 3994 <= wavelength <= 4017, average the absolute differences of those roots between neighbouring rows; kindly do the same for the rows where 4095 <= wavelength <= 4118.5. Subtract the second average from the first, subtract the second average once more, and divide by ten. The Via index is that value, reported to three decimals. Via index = -0.013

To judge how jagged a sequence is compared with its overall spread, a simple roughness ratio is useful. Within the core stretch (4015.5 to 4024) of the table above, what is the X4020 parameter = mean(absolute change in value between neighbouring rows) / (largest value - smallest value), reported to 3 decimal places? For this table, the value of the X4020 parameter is 0.296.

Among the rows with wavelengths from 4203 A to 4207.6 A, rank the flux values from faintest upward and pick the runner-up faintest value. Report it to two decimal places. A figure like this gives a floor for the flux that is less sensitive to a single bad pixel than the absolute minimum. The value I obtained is 6.18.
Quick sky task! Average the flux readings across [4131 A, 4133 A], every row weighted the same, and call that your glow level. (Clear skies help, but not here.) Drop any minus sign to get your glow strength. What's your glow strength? 6.3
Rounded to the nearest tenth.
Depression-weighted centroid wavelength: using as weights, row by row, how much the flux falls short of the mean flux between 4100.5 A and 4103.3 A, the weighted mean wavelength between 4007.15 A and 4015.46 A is 4011.3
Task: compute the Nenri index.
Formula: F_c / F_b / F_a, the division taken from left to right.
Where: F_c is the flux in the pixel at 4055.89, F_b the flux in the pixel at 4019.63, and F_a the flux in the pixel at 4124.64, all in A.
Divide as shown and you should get 0.147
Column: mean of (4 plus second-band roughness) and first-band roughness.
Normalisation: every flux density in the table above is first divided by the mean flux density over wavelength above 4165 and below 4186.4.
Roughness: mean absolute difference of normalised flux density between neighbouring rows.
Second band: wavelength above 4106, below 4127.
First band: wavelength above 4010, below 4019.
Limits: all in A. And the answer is 2.030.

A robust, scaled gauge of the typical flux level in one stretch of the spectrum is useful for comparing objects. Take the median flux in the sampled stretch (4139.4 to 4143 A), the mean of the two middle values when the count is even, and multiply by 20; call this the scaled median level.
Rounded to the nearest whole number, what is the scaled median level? 128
